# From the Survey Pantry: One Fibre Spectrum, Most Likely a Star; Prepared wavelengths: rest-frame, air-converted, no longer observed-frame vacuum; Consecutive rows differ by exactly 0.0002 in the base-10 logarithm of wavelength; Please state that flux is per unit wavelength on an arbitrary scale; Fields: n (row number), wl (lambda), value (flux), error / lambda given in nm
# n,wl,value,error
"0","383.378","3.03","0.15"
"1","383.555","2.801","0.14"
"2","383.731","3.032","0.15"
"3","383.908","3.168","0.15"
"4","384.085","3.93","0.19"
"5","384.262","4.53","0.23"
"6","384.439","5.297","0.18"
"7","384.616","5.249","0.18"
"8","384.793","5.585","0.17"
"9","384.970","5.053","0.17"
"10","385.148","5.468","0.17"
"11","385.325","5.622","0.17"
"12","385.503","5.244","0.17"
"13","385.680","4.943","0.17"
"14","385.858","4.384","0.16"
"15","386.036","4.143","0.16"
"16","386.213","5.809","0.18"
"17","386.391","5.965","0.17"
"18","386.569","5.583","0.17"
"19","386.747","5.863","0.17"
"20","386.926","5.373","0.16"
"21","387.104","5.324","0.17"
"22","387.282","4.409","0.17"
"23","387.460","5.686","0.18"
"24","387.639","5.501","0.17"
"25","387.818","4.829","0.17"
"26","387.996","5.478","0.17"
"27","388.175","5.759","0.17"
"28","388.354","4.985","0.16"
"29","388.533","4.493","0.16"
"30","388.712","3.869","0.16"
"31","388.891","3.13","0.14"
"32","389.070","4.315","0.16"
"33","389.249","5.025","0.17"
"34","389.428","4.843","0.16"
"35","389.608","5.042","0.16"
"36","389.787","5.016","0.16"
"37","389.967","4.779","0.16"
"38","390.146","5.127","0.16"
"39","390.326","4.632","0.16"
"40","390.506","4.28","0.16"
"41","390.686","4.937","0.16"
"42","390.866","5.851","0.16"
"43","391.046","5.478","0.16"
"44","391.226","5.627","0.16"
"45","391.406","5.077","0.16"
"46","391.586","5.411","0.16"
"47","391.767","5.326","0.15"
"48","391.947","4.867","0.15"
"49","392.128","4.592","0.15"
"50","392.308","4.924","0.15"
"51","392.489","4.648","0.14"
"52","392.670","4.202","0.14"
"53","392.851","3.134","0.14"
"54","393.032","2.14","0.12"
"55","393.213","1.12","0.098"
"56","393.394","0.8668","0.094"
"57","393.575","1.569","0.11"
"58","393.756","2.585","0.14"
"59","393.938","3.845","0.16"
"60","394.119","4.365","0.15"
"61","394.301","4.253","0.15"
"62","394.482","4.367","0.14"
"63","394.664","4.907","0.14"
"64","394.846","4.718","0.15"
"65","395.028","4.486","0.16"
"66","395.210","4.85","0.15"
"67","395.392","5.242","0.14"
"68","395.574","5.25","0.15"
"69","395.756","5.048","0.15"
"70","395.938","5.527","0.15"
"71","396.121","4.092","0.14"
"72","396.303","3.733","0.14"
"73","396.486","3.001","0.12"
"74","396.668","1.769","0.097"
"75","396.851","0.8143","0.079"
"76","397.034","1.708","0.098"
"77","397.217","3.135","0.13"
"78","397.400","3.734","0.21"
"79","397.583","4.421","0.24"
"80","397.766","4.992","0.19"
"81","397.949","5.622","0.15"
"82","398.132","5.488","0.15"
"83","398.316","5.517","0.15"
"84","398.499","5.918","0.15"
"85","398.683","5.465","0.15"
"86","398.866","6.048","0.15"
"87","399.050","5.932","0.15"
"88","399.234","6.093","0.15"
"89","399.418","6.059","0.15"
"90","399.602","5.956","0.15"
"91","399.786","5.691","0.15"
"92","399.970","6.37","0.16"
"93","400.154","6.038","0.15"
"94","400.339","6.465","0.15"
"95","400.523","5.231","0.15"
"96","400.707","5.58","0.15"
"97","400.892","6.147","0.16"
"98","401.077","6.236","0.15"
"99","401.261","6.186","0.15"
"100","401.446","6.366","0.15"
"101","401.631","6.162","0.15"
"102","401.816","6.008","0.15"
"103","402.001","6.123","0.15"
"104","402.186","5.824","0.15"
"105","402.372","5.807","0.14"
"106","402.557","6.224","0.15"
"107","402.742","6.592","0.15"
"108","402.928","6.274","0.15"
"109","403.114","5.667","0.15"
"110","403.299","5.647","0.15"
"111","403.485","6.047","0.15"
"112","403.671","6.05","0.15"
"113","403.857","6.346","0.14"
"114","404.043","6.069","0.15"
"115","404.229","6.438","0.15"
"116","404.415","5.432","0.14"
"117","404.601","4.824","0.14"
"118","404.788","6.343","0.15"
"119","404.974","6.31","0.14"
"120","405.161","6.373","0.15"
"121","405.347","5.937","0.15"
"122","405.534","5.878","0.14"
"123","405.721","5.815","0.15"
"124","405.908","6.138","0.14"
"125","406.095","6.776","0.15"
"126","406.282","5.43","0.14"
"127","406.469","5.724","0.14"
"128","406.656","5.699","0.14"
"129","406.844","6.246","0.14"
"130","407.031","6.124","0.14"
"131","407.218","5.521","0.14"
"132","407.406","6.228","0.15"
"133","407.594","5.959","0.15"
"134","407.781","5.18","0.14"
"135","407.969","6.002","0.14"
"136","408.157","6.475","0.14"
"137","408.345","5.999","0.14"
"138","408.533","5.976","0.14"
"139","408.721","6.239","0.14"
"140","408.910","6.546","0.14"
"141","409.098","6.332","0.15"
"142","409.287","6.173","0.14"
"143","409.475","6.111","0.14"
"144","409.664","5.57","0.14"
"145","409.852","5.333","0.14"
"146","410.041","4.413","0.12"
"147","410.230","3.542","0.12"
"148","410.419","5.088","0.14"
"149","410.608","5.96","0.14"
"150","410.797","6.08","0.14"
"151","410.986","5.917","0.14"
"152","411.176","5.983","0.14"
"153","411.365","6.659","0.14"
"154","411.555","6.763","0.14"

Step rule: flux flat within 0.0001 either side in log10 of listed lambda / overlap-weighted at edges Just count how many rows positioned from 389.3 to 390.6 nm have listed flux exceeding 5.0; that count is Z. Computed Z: 3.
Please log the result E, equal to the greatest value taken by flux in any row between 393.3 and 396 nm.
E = 5.527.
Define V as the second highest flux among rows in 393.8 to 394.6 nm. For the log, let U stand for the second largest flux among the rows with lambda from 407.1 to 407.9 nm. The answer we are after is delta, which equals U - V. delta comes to 1.6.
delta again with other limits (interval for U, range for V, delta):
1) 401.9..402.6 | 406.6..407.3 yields 0.0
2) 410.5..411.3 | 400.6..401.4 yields -0.2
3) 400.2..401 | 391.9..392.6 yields 1.3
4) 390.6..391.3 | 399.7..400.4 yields -0.7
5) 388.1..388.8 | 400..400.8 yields -1.1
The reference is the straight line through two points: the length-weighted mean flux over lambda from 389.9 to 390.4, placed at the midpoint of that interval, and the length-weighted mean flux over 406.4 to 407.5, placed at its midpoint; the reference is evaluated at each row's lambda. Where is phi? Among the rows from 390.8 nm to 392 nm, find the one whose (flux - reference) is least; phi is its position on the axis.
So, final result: 391.947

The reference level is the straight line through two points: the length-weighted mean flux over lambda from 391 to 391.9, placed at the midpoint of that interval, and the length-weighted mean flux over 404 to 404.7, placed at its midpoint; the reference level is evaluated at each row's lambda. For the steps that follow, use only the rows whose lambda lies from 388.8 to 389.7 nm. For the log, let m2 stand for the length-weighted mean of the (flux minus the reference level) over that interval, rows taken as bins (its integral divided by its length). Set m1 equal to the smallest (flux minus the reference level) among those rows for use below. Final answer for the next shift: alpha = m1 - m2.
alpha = -1.33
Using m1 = -2.2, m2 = -0.8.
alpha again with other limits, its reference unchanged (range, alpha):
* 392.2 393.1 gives -1.74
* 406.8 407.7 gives -0.47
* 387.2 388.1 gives -0.78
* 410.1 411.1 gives -1.75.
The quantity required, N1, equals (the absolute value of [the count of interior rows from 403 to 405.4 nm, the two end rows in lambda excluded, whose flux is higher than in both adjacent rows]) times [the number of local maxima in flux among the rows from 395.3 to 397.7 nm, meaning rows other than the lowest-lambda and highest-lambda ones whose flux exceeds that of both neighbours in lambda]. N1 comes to 8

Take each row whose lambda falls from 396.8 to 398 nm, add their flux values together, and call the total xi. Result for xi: 24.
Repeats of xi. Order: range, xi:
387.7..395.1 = 179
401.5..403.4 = 60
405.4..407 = 48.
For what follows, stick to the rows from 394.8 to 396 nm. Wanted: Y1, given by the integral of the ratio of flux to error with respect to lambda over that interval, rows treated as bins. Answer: 40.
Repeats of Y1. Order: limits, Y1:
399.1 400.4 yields 52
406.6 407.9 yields 53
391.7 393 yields 39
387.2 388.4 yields 37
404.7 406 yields 55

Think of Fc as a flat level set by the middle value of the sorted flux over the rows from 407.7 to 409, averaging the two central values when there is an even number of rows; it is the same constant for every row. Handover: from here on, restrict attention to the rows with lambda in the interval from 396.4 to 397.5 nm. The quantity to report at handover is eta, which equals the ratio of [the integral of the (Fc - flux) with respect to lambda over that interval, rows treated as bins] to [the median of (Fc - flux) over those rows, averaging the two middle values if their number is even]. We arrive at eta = 1.10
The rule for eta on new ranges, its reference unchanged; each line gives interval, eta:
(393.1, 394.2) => 1.02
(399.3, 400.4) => 1.99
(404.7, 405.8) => 1.00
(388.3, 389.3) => 1.10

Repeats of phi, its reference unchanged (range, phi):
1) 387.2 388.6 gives 387.282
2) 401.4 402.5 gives 402.372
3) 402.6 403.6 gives 403.299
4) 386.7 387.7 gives 387.282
